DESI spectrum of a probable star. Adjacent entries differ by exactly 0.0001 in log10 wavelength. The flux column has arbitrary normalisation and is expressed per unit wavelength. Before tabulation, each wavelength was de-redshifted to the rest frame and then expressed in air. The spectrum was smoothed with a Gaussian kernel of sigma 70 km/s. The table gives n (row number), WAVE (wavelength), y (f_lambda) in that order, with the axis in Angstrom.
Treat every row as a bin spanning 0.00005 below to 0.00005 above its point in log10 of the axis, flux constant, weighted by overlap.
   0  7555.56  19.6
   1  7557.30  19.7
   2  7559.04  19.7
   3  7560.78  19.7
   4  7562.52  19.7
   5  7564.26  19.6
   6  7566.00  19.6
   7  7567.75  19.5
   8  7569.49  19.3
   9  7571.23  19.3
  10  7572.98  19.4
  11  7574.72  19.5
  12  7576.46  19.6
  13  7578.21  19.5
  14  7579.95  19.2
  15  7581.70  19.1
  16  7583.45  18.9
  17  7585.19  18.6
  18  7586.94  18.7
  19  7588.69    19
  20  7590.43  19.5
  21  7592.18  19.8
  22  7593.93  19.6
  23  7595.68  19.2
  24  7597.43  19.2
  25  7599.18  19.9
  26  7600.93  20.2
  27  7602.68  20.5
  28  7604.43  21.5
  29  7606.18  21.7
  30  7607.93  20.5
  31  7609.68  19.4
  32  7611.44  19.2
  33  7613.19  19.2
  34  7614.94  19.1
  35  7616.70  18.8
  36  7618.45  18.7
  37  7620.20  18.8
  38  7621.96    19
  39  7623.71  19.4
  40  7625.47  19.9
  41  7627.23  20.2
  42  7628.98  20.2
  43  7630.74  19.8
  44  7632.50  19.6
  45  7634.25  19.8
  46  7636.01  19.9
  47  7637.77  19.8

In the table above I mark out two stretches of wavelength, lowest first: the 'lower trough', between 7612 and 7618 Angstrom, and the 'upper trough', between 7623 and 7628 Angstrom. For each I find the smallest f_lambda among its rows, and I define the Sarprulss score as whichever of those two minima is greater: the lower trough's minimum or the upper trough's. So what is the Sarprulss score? 19.4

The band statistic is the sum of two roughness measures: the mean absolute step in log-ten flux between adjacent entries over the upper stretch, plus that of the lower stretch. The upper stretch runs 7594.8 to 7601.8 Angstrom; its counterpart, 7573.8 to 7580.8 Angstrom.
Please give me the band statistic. 0.0111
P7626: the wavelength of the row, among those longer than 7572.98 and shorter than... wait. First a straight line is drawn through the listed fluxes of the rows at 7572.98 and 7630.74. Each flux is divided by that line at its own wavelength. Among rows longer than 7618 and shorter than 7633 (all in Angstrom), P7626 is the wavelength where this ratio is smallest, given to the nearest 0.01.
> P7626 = 7618.45 Angstrom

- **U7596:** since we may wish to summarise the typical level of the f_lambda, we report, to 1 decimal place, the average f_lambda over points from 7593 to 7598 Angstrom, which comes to 19.3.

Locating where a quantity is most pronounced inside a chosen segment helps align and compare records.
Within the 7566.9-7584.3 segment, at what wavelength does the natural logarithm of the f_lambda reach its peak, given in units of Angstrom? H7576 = 7576.46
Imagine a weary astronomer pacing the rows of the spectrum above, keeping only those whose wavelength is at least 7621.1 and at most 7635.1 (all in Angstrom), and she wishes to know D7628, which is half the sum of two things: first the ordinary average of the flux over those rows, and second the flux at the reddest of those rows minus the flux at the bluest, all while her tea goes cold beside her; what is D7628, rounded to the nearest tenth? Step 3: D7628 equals 10.3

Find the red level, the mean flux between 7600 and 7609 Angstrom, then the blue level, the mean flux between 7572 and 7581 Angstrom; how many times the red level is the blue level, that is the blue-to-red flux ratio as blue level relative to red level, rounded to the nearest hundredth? 0.93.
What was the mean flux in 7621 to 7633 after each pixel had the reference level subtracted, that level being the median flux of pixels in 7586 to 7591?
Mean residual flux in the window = 0.73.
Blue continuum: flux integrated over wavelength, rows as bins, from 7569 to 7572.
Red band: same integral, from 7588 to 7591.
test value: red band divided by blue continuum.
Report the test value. 1.00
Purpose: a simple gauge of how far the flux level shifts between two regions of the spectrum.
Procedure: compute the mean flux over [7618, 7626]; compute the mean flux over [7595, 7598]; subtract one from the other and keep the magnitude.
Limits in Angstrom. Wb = 0.04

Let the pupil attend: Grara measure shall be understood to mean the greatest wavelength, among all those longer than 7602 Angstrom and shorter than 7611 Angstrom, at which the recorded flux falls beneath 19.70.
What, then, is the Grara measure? 7609.68 Angstrom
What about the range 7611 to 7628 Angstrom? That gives 7623.71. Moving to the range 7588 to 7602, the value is 7597.43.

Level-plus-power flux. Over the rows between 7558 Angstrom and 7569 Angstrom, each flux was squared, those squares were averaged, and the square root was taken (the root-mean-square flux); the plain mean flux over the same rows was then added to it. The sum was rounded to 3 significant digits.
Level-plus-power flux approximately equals 39.3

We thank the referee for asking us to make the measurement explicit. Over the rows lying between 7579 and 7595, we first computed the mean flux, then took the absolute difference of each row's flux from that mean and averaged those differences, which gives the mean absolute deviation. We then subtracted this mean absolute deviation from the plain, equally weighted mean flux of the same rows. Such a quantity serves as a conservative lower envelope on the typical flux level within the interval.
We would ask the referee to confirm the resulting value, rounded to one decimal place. 18.8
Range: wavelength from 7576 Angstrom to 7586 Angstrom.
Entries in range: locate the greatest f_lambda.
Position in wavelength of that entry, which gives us 7576.46 Angstrom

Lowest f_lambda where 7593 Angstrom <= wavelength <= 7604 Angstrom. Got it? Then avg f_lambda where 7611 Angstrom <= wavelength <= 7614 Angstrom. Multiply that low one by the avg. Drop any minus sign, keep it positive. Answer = 369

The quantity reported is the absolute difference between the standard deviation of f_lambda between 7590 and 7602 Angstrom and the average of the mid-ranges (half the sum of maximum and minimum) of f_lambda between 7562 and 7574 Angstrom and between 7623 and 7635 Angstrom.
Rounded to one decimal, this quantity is 19.3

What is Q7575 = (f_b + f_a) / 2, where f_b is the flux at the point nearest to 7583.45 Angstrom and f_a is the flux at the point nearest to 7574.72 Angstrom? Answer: 19.2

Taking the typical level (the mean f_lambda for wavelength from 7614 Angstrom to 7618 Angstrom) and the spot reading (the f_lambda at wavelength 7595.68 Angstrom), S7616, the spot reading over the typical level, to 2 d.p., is 1.01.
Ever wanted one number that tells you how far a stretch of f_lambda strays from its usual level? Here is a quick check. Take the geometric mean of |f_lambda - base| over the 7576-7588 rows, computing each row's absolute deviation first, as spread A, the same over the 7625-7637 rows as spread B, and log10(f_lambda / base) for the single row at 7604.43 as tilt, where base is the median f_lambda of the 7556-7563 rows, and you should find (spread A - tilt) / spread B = 2.3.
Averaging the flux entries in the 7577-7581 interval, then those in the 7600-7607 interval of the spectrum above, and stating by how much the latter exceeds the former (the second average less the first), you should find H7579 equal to 1.6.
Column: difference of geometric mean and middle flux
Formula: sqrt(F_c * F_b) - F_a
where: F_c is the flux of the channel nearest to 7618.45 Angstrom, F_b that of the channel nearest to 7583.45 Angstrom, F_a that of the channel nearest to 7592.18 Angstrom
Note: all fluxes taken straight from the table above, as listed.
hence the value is -1.0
